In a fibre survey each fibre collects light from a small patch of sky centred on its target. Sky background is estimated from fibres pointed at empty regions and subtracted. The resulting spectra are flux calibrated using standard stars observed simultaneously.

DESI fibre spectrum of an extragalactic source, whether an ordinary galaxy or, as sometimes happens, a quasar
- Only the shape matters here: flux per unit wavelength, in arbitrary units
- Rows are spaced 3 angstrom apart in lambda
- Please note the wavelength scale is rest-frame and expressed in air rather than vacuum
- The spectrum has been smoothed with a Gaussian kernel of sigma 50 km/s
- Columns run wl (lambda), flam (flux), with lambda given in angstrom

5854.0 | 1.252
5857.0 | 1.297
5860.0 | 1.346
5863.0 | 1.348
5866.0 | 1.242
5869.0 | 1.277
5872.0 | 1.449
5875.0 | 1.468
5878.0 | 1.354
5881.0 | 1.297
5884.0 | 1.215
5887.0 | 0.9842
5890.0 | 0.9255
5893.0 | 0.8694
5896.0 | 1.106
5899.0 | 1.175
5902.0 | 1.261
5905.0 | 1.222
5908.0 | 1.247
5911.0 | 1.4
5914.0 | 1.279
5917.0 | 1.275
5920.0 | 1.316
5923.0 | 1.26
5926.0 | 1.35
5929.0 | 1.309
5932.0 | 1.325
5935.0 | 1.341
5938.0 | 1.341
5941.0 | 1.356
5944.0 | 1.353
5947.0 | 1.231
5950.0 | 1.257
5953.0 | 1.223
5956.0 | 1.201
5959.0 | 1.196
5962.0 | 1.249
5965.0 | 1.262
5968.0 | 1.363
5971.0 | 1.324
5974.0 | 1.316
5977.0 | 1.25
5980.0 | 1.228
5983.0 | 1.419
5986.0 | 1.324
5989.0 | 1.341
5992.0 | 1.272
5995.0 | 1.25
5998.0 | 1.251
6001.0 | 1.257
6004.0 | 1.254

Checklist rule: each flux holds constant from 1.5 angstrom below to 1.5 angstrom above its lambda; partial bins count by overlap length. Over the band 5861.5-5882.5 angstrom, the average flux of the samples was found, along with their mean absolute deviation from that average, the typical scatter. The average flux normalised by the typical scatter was 21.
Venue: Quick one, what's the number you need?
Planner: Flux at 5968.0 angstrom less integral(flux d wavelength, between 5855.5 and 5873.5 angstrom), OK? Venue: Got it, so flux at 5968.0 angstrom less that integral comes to -22.5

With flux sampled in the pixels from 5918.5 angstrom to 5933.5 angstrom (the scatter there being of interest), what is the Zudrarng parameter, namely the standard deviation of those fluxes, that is 0.03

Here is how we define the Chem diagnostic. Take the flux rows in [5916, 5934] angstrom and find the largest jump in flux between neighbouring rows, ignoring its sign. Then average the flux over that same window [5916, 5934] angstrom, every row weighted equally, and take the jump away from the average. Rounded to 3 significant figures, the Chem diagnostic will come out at 1.22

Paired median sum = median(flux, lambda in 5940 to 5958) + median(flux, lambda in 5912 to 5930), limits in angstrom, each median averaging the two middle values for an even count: 2.54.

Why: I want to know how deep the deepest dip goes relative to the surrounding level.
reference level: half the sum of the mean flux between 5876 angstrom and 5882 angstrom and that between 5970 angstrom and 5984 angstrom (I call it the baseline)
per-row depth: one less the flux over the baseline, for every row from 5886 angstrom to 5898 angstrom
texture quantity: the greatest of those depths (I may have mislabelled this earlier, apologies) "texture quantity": 0.34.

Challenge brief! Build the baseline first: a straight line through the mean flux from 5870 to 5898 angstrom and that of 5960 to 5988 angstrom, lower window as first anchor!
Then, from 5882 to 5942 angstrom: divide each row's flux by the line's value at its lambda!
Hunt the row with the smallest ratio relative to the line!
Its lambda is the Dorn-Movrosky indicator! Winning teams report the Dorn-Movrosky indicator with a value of 5893.0 angstrom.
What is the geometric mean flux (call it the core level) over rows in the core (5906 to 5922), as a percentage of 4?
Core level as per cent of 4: 32.6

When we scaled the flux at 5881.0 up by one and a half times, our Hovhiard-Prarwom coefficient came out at 1.95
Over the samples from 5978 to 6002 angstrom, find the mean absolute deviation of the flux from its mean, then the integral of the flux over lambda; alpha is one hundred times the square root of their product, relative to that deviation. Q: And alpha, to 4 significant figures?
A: 2456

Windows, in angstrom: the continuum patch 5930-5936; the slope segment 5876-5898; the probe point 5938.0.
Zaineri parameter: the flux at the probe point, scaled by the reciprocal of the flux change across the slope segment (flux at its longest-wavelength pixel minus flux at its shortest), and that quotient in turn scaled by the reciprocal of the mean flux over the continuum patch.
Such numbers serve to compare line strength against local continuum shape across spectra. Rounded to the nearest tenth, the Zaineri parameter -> -4.1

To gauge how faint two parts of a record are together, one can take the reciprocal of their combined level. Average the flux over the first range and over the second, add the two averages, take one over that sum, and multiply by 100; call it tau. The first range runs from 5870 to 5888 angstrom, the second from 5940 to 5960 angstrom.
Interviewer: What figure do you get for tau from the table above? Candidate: 39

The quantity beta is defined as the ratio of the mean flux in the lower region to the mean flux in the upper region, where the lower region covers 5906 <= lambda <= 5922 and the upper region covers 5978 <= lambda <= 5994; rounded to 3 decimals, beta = 0.990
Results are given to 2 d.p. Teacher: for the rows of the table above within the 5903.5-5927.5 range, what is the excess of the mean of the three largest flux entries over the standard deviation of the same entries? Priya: 1.30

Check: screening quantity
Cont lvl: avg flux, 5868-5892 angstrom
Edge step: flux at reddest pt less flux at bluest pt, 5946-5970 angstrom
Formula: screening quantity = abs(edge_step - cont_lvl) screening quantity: 1.11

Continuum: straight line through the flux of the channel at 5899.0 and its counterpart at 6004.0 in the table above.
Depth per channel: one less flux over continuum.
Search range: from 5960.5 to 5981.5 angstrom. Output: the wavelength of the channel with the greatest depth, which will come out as 5980.0 angstrom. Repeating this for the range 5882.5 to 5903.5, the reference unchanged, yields 5893.0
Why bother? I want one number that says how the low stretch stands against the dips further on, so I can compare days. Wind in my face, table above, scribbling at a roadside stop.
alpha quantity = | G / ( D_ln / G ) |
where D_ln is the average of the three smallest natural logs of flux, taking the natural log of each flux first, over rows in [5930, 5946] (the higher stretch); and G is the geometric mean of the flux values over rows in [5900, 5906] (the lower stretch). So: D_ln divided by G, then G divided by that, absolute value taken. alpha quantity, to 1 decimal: 5.3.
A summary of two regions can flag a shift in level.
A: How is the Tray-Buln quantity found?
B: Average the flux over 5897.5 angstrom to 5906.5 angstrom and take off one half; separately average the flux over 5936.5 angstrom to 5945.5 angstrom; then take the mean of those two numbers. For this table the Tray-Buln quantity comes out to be 1.035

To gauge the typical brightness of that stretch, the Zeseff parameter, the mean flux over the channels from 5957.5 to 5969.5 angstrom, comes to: 1.27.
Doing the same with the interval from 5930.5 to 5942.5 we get 1.34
